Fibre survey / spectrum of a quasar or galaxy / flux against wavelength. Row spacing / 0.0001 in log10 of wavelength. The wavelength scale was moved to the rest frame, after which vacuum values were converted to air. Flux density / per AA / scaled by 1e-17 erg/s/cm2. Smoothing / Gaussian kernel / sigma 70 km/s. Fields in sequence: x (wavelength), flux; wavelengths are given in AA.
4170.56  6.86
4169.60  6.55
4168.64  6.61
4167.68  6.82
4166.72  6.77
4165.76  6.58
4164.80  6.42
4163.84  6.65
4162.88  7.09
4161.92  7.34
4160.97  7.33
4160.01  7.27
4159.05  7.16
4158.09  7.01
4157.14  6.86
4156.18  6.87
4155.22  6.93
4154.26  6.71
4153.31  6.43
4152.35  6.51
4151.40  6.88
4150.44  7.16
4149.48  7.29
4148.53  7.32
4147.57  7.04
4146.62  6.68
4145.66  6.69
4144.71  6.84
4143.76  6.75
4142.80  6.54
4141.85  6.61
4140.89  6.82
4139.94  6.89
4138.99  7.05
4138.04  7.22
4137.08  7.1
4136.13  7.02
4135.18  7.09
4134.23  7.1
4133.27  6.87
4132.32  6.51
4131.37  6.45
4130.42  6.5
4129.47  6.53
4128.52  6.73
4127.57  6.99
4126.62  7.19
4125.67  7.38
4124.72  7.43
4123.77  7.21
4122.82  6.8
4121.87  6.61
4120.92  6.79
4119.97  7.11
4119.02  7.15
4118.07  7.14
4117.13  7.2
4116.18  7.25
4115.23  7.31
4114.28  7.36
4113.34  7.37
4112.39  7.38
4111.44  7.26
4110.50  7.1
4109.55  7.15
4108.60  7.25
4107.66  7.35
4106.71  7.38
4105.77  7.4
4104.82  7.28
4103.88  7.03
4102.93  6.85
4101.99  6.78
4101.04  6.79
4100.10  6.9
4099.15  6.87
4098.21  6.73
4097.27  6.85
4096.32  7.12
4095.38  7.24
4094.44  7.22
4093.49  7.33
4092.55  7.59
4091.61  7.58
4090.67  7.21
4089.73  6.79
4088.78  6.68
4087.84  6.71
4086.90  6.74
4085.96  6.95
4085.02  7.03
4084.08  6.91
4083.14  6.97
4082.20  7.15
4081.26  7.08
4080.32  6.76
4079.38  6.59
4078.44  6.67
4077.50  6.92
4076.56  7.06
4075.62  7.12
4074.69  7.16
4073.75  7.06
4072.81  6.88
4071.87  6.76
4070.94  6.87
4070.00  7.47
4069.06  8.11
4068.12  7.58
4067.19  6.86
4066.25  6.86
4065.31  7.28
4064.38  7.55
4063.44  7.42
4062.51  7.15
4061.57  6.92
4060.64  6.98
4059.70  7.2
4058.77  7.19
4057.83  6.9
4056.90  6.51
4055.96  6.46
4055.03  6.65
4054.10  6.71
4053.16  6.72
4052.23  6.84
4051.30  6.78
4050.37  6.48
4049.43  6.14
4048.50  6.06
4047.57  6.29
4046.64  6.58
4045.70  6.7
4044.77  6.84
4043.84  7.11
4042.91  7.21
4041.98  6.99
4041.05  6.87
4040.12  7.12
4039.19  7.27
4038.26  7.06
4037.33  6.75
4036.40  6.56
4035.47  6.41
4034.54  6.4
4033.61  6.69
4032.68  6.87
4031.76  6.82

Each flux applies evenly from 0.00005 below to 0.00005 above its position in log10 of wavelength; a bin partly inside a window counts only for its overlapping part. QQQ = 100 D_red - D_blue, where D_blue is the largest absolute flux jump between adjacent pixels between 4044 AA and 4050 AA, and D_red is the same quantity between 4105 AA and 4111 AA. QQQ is 10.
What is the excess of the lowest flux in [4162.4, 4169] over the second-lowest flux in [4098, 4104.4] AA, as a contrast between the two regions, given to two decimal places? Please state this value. -0.36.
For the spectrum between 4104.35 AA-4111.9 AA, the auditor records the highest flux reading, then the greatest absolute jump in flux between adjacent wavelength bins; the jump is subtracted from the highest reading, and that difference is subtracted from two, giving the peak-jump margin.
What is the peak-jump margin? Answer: -5.24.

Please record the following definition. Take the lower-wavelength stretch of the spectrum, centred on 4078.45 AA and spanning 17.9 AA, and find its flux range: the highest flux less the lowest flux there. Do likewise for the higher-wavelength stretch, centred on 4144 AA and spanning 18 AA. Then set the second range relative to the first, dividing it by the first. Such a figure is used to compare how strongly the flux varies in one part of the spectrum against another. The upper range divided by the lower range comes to 0.92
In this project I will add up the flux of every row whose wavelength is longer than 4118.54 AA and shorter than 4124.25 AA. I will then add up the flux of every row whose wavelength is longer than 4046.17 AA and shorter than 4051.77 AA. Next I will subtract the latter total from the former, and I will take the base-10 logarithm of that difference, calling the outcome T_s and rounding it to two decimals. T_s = 0.52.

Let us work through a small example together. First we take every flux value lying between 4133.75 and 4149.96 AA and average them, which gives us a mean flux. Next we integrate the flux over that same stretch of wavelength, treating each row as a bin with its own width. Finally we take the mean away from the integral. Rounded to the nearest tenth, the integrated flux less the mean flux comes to 105.6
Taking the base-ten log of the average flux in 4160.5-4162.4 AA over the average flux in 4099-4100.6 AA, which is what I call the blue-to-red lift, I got 0.03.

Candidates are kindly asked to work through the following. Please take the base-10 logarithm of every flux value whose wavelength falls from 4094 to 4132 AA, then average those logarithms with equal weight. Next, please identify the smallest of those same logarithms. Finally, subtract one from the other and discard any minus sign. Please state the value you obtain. 0.039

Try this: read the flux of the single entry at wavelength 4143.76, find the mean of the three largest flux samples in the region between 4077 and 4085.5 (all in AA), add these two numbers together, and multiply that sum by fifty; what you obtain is 692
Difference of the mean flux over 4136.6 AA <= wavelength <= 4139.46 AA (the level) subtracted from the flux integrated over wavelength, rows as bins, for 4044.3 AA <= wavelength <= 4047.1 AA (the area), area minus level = 11.6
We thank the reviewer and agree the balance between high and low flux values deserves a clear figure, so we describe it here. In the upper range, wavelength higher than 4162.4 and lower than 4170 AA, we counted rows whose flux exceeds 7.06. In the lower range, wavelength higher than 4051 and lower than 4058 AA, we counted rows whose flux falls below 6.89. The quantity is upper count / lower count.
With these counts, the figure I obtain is 0.14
